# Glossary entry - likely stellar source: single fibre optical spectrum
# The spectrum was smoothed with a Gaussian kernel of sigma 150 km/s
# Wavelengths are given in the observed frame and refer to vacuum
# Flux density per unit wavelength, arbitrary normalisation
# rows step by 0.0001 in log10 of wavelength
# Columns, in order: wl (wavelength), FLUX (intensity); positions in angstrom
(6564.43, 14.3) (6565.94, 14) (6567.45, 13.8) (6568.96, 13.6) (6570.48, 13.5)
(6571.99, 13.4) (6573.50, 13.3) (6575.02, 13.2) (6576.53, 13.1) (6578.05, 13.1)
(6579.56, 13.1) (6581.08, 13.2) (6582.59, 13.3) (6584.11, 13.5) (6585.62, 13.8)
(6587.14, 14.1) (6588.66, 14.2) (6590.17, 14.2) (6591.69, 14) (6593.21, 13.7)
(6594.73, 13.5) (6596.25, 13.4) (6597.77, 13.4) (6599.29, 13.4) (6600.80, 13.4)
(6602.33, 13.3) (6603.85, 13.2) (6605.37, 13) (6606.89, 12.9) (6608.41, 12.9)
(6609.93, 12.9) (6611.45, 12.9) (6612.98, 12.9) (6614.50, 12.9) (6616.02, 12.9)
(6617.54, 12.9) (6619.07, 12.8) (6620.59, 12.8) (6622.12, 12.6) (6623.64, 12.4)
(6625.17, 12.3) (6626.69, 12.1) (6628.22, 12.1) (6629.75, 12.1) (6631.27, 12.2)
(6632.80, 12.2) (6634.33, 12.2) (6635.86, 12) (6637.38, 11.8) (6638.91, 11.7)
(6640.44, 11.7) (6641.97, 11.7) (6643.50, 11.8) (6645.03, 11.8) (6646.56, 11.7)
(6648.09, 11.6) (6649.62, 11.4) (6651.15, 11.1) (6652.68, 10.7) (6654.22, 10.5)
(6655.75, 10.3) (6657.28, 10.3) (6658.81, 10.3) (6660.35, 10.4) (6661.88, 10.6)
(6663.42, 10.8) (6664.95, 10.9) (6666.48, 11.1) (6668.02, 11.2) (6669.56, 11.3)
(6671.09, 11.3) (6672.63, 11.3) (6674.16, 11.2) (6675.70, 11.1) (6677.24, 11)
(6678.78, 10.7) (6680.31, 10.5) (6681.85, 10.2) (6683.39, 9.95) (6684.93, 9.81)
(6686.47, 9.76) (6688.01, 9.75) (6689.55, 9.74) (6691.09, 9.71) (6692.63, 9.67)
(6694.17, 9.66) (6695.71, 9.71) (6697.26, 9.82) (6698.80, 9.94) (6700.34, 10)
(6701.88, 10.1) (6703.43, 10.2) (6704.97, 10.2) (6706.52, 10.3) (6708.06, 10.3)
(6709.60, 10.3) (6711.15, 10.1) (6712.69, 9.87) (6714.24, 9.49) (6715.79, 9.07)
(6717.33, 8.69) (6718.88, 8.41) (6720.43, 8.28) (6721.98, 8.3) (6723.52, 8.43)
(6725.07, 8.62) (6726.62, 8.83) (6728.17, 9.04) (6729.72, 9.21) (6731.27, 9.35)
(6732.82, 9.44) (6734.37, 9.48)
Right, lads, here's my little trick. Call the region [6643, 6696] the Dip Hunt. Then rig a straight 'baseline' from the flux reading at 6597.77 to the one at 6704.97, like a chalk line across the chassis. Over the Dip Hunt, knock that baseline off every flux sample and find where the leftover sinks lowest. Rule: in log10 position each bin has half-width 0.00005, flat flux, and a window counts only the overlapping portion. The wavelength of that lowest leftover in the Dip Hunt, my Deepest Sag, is 6655.75 angstrom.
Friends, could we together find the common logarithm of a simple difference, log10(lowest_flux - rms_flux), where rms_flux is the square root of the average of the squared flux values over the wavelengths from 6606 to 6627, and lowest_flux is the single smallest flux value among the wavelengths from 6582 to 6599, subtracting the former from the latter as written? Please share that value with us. -0.25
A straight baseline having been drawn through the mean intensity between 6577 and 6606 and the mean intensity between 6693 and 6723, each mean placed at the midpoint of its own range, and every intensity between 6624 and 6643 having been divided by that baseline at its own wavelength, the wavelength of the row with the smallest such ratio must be 6626.69 angstrom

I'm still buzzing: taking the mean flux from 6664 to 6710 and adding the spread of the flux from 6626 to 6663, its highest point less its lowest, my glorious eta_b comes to 12.3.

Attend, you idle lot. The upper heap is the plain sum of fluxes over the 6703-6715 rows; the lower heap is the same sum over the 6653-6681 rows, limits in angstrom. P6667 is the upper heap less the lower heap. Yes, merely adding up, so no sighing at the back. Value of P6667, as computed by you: -114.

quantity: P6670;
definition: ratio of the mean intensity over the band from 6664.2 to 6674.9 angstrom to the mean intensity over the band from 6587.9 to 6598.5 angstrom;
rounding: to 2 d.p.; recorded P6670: 0.81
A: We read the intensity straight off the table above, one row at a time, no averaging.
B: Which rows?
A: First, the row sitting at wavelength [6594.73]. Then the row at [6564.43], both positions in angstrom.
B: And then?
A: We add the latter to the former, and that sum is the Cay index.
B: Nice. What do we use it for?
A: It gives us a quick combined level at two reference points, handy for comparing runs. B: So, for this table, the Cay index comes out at 28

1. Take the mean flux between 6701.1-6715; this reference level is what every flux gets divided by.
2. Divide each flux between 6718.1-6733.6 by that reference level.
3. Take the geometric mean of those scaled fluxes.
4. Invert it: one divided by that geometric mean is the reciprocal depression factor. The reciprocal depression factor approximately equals 1.15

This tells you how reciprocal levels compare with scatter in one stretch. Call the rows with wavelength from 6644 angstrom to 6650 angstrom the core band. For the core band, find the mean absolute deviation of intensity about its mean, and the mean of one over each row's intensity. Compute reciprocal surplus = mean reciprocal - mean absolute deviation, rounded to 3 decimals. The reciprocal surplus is -0.039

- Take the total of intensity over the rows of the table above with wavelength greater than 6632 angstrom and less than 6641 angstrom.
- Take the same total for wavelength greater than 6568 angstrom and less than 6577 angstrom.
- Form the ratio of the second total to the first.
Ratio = 1.12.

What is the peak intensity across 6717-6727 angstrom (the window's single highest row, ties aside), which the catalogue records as 8.83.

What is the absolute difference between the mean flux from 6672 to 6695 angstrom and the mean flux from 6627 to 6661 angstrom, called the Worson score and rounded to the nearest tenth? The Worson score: 1.2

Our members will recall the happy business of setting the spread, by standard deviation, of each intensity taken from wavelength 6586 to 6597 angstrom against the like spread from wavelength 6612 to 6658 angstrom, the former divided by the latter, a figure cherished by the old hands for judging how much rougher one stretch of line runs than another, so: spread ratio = 0.4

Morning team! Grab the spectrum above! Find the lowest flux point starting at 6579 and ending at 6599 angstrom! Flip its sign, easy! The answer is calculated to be -13.1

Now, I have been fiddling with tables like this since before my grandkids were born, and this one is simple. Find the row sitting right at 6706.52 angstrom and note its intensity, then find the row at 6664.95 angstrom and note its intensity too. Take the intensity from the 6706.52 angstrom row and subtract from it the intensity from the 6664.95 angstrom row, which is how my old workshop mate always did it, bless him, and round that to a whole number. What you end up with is -1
